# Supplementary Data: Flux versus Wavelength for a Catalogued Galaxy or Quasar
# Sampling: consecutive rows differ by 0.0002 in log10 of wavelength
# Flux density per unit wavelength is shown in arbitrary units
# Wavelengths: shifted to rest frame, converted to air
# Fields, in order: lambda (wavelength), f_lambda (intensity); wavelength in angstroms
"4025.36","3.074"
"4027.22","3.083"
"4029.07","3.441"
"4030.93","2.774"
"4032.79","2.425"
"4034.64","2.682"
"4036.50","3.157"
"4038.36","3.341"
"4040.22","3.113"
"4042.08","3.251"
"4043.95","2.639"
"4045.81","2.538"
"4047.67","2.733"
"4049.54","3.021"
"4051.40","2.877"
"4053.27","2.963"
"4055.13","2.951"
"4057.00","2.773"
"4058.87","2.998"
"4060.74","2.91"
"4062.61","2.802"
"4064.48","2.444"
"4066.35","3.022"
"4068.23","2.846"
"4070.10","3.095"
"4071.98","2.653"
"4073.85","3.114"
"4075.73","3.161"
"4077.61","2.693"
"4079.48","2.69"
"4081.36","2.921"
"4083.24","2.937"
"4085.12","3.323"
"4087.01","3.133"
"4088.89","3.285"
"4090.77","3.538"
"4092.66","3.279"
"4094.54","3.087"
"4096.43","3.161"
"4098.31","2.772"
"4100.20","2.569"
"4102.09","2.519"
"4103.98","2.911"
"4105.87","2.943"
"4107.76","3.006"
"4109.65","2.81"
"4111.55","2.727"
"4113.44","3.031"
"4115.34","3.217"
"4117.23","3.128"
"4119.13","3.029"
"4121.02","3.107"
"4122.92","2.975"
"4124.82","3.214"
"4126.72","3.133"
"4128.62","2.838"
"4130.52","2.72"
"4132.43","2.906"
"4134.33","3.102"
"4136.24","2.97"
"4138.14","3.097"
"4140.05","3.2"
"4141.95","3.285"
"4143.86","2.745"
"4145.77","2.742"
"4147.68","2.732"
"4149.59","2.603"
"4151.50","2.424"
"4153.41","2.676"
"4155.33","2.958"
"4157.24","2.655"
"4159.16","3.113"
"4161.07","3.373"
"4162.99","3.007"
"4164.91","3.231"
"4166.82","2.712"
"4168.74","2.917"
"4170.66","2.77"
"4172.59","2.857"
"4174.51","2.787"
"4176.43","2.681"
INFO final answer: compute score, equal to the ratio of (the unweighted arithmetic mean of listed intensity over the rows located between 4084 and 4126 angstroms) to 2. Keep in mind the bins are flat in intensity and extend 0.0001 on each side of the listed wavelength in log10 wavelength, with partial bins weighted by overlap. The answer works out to 1.52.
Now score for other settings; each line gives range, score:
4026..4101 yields 1.48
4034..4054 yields 1.47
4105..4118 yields 1.49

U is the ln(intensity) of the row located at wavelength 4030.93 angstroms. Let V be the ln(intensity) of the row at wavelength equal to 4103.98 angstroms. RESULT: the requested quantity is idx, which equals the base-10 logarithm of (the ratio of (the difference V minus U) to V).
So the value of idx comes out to -1.3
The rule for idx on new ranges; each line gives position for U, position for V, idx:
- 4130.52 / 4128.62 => -1.4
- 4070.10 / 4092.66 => -1.3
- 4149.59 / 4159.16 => -0.8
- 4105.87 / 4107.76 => -1.7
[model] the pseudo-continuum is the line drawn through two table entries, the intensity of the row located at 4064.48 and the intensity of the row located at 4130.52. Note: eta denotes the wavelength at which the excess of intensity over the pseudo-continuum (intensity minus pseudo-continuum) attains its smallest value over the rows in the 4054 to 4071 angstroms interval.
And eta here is 4064.48 angstroms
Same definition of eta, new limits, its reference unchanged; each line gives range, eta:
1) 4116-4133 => 4130.52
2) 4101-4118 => 4102.09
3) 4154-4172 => 4157.24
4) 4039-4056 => 4045.81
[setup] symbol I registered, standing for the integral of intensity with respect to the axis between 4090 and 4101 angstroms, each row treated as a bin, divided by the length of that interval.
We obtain 3.07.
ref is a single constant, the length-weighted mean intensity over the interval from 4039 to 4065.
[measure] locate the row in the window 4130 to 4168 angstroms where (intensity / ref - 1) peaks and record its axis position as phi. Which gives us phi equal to 4161.07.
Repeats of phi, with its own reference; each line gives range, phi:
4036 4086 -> 4038.36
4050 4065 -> 4058.87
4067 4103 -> 4090.77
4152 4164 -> 4161.07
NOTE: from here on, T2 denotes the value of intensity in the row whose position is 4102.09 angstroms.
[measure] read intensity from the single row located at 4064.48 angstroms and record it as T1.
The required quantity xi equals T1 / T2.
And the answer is 0.97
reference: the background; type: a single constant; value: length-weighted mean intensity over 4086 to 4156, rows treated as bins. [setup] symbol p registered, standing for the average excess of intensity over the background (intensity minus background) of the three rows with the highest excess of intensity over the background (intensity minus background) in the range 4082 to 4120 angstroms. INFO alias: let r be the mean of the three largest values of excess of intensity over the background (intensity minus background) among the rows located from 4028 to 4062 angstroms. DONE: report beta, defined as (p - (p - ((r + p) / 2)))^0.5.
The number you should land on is 0.63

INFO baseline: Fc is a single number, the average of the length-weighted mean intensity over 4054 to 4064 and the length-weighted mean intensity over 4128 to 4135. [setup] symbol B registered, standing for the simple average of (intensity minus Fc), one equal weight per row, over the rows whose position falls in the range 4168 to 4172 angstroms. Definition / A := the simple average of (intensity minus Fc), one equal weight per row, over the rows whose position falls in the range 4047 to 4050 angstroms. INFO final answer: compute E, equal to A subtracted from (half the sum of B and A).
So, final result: -0.017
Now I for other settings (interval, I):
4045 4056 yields 2.85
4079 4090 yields 3.07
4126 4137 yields 2.94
